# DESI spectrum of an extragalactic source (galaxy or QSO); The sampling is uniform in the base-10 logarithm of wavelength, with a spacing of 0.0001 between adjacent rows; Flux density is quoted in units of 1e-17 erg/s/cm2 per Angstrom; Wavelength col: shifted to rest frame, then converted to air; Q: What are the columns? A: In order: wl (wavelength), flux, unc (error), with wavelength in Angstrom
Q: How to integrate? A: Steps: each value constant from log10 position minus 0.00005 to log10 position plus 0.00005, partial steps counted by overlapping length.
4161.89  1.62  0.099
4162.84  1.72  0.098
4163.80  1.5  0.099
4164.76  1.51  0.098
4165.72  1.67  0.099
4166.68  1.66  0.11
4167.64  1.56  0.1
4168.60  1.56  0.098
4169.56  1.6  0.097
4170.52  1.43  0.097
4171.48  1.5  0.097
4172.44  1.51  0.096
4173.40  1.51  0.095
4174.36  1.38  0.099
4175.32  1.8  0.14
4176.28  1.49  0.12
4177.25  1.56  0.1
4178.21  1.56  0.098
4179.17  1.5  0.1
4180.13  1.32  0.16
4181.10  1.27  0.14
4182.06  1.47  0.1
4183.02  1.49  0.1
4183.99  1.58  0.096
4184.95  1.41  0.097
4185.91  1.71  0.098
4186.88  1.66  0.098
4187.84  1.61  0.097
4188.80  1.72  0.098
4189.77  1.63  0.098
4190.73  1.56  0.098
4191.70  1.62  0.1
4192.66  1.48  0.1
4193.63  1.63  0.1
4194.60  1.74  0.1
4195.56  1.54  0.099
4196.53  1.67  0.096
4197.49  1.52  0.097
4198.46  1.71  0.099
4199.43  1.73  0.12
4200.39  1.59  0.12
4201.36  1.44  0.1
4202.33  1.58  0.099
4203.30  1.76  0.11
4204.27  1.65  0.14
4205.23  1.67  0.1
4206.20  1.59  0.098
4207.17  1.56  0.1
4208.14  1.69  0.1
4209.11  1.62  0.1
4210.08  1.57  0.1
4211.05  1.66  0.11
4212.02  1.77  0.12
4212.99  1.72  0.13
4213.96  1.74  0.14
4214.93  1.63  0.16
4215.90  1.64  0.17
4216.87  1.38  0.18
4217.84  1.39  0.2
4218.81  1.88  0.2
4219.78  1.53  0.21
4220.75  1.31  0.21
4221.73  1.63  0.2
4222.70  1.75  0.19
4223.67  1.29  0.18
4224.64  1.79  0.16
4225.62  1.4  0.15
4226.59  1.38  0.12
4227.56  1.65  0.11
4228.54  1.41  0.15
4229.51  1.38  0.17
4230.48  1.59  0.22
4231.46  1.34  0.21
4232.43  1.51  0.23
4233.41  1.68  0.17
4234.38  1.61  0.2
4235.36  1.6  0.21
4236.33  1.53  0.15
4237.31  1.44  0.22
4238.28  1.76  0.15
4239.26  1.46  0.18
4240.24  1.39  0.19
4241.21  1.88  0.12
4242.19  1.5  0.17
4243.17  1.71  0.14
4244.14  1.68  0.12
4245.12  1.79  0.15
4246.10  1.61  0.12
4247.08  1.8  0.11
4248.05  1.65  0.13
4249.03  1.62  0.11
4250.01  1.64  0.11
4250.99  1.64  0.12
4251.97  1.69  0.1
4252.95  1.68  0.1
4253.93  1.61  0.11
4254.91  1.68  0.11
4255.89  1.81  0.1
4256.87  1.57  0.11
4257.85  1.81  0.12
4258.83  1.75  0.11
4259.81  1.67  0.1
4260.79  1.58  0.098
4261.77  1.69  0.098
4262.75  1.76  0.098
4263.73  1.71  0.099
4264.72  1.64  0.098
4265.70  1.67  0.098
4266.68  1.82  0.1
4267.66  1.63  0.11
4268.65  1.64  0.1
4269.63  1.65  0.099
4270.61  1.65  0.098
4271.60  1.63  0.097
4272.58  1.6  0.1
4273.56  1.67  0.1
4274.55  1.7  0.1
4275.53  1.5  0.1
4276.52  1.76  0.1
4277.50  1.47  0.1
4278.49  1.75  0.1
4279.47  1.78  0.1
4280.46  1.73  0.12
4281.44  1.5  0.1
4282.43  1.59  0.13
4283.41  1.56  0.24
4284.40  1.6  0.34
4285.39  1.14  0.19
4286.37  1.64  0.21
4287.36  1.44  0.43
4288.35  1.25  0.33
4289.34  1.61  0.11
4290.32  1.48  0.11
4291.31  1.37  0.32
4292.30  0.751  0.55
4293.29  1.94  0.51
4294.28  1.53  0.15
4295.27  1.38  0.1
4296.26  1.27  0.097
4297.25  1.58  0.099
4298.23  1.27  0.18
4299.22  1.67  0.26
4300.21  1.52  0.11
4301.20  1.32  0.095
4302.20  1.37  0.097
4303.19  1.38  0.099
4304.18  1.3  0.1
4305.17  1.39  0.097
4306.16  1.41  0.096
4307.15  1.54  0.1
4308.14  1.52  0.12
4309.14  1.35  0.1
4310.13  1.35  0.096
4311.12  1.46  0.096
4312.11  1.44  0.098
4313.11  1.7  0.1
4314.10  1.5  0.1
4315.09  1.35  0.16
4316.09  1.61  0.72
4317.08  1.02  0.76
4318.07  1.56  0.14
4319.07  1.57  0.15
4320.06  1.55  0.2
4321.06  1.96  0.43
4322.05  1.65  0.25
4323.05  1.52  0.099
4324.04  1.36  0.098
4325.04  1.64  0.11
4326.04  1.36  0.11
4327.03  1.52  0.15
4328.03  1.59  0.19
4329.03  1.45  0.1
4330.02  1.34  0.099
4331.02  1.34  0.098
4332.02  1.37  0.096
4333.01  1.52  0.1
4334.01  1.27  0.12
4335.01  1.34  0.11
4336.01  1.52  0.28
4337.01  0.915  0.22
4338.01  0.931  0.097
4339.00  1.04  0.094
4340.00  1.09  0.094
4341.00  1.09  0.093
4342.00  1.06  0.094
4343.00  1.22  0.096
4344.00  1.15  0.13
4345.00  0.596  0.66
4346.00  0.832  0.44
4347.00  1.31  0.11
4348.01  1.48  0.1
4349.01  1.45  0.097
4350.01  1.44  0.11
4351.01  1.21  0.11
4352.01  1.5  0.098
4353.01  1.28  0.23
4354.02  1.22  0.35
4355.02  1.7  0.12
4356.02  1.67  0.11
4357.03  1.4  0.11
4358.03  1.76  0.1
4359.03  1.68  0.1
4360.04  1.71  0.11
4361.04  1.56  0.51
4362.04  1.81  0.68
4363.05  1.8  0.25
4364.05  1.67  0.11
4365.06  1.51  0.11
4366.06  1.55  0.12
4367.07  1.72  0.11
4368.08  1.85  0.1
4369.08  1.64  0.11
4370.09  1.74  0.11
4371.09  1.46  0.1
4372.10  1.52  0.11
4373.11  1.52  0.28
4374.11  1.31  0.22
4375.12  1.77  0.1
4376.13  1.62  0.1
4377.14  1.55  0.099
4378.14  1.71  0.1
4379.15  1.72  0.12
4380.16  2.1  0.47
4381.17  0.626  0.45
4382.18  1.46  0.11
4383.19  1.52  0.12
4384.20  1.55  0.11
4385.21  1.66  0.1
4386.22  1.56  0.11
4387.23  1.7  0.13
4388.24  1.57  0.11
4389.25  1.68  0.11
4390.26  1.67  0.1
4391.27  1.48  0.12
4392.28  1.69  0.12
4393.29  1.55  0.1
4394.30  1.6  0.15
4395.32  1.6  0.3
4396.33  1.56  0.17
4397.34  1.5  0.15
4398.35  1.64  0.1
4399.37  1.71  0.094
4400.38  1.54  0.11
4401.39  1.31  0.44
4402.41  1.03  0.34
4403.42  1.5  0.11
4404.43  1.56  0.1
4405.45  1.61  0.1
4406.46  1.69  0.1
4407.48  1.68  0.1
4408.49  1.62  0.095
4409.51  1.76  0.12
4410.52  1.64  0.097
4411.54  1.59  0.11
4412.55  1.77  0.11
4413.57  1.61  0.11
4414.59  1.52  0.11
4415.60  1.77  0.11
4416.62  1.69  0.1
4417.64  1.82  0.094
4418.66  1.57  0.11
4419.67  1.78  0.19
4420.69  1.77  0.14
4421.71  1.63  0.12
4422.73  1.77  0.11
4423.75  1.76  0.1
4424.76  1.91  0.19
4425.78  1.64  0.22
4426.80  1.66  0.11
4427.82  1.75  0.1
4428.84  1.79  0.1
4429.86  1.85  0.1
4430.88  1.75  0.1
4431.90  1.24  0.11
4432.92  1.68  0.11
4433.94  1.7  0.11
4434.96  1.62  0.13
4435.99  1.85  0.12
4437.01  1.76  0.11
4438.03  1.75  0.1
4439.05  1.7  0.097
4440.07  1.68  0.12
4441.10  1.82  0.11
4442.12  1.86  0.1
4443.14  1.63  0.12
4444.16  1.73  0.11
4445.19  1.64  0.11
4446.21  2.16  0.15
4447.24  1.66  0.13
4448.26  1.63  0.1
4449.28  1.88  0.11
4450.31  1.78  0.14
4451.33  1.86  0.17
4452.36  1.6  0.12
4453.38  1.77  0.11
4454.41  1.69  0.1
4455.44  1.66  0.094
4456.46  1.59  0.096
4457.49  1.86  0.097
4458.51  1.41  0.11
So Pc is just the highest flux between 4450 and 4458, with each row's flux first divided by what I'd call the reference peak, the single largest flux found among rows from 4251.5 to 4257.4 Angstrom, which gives 1.03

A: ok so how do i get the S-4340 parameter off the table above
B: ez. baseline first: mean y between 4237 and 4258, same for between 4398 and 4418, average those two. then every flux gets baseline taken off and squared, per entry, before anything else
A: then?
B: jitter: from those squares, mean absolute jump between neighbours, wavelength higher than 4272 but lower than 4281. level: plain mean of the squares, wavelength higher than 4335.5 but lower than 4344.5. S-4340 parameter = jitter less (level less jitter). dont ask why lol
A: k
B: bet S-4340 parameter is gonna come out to -0.28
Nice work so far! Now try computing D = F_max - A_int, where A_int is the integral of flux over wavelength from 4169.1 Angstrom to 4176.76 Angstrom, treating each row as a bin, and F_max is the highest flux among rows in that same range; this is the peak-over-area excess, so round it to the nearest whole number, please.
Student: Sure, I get -10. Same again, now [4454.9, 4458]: -3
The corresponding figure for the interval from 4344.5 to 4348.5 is -3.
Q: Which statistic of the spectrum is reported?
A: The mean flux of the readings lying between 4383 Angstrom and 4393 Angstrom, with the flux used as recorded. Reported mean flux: 1.61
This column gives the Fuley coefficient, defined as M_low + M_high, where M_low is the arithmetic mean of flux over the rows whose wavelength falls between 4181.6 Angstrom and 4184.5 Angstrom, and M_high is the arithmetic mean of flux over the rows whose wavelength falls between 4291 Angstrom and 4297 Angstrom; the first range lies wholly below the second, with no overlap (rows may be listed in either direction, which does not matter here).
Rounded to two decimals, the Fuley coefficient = 2.89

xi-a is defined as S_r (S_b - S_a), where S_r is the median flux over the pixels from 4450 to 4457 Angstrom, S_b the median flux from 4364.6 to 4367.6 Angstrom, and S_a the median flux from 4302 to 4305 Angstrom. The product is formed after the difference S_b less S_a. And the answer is 0.30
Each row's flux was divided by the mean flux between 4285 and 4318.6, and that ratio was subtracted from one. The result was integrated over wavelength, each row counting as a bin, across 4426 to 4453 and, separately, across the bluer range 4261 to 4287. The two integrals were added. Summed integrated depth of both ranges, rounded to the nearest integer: -10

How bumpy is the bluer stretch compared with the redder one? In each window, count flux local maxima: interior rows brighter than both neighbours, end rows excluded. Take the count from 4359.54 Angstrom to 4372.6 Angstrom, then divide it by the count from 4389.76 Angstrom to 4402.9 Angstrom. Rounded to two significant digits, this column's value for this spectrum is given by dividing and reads 1.5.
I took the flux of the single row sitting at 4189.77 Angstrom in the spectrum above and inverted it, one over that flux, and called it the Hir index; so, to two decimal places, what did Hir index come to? 0.61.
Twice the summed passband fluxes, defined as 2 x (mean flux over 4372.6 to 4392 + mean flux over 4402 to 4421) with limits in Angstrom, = 6.4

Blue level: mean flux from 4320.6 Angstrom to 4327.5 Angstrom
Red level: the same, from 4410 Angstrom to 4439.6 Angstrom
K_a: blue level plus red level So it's 3.27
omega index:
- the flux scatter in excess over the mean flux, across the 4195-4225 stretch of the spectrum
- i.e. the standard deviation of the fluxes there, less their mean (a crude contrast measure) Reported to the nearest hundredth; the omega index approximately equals -1.47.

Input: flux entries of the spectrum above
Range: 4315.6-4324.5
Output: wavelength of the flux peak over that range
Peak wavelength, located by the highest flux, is 4321.06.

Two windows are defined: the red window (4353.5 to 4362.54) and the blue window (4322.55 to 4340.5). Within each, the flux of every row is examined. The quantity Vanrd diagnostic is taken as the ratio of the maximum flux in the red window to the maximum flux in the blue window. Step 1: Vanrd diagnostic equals 1.10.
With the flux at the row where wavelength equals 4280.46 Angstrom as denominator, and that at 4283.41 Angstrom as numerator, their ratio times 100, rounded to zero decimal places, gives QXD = 90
